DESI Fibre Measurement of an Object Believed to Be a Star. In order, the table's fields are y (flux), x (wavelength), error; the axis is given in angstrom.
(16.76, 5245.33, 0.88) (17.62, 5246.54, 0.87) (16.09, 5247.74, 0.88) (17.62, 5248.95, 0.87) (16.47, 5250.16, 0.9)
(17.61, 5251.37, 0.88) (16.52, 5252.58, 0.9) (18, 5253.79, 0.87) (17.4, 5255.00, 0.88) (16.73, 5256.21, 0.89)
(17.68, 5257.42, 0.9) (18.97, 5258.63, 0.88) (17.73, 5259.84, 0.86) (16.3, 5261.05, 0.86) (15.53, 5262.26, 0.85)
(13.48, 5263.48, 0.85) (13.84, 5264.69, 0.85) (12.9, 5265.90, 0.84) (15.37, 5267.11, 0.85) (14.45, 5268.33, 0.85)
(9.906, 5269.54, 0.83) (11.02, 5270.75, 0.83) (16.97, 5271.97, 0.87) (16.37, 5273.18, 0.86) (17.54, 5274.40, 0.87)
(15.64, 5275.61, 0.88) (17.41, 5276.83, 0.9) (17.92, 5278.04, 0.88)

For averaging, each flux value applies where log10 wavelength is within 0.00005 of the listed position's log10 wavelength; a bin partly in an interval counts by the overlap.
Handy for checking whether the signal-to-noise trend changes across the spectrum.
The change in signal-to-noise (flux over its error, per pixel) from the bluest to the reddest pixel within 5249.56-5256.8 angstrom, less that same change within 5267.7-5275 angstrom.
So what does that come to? -2.7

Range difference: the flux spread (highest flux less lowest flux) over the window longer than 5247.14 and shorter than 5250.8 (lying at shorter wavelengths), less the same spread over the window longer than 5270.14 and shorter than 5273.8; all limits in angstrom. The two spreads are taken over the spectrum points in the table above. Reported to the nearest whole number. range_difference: -4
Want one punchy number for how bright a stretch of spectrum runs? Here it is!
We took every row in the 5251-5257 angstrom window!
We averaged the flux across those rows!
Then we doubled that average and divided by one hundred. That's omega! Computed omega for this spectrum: 0.345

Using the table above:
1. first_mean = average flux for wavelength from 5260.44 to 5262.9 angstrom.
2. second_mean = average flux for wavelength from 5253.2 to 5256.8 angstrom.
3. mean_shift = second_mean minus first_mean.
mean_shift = 1.5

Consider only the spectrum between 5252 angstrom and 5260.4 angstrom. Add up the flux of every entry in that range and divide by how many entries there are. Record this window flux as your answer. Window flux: 17.6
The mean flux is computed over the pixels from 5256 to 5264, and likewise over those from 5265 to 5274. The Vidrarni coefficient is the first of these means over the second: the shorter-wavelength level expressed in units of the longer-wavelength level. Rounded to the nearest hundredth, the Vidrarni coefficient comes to 1.20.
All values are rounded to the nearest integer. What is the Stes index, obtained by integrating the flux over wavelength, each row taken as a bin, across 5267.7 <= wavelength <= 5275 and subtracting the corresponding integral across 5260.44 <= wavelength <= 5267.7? -1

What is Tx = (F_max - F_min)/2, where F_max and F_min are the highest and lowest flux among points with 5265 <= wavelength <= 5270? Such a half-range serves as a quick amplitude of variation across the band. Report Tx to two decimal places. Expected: 2.73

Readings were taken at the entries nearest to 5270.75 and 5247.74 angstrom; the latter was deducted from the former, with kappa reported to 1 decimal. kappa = -5.1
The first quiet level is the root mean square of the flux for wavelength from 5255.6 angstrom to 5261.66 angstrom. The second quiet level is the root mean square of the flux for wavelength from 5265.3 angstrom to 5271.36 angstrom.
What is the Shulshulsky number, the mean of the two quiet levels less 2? 13.2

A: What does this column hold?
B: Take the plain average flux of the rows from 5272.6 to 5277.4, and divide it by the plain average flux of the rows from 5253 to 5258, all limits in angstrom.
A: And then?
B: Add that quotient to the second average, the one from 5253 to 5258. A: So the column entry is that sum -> 18.4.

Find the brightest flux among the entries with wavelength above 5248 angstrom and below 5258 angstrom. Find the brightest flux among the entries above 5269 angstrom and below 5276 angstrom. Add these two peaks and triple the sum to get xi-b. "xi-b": 107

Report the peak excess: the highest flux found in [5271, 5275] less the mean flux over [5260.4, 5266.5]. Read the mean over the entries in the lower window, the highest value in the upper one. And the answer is 3.1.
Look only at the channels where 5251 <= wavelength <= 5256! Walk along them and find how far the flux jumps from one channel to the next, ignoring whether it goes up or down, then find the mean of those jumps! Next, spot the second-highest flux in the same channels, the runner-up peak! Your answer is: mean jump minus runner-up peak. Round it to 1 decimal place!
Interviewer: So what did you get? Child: -16.6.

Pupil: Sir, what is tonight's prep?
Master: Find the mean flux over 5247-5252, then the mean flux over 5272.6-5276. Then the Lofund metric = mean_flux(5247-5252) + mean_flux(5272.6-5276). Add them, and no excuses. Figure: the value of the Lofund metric 33.5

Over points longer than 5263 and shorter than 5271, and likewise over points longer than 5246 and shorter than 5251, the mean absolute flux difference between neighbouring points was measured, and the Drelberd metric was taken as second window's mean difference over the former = 0.81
